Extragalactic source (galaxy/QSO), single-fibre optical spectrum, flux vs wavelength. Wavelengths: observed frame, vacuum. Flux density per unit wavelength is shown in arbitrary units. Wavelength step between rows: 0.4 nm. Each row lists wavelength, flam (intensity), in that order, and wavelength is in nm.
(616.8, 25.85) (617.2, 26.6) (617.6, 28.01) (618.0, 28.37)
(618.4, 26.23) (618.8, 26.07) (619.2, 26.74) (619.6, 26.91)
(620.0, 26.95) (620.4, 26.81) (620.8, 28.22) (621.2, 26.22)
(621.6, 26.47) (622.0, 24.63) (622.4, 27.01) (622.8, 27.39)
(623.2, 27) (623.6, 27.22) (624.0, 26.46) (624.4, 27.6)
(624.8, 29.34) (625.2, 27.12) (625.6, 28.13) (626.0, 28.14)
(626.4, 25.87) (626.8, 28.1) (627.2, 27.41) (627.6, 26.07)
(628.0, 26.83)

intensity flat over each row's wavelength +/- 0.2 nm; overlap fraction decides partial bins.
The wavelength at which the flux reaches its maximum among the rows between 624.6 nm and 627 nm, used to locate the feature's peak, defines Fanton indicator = 624.8 nm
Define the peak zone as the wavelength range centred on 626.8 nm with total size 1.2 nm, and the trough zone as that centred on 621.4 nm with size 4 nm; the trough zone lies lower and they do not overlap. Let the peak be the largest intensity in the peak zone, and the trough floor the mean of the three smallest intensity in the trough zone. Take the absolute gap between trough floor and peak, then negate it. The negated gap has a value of -2.3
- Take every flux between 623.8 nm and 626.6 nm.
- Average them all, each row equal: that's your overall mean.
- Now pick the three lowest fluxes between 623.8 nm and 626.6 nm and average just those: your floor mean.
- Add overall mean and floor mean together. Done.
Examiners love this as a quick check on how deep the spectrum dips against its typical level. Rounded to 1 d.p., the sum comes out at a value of 54.0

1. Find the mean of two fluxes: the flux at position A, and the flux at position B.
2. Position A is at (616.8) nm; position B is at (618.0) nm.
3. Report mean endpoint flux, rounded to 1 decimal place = 27.1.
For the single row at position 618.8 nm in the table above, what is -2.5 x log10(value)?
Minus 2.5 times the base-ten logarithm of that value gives -3.54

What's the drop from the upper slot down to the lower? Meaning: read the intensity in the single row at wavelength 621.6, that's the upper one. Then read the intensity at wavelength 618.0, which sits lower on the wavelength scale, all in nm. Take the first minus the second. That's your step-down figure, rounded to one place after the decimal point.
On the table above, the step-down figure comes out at -1.9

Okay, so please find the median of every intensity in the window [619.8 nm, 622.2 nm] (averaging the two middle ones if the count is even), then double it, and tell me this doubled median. 53.3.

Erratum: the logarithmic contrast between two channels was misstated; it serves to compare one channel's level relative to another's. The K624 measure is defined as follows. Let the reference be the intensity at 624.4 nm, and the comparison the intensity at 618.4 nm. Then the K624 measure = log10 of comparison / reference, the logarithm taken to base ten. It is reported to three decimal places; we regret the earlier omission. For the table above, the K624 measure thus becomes -0.022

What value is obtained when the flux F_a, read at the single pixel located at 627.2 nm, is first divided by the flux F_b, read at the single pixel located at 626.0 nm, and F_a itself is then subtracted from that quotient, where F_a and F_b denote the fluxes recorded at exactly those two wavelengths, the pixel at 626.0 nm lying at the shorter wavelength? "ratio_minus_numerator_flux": -26.4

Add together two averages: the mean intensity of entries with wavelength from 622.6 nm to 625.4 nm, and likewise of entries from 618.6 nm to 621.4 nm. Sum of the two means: 54.3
